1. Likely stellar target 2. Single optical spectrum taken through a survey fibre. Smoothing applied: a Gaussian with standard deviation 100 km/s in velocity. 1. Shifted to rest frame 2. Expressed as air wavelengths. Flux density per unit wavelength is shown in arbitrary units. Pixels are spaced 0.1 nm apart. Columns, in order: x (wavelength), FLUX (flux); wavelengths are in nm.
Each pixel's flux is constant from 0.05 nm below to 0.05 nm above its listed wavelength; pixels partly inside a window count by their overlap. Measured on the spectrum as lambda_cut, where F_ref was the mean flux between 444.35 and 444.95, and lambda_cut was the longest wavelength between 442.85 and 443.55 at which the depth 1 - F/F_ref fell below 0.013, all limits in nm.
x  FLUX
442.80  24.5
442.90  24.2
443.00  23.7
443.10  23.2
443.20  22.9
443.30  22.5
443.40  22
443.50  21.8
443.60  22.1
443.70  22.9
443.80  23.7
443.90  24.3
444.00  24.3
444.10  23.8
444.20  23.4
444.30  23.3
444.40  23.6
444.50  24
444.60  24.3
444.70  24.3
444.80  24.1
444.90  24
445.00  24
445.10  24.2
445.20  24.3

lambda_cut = 442.90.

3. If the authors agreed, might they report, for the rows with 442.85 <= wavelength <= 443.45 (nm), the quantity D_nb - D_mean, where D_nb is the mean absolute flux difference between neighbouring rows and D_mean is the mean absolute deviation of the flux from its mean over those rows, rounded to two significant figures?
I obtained -0.18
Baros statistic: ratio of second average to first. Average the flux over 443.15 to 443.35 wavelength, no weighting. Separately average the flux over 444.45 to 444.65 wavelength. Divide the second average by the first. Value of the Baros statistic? 1.06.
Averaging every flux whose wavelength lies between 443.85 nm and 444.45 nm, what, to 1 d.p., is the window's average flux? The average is 23.8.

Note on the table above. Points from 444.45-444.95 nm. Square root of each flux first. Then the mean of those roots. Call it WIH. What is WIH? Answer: 4.91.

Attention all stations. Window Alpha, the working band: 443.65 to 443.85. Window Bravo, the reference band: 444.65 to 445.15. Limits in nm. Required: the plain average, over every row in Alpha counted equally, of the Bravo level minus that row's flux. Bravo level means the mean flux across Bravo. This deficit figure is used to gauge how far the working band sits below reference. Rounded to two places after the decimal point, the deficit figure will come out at 0.82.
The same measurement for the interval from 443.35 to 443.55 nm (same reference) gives 2.22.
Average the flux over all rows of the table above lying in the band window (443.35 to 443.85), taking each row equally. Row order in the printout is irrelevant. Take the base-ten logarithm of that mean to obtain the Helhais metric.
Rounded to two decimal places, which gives 1.35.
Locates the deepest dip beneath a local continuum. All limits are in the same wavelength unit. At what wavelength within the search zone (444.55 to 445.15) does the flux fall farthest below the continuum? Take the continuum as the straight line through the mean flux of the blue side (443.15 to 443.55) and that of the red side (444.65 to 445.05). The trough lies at 445.00 nm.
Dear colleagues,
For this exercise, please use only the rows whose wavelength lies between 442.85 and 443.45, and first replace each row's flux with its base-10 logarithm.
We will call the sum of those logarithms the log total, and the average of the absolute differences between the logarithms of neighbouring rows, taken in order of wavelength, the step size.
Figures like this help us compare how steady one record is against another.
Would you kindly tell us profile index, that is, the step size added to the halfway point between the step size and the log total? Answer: 4.10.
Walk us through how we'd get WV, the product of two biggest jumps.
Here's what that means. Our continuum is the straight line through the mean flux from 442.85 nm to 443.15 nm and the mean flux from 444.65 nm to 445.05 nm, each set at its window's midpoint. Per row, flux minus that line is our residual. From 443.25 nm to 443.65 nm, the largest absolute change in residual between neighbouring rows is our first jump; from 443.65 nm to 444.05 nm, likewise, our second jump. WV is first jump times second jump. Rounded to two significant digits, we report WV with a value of 0.41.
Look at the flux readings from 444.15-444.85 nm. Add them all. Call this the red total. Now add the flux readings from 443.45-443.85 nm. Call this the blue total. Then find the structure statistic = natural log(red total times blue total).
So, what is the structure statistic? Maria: 9.6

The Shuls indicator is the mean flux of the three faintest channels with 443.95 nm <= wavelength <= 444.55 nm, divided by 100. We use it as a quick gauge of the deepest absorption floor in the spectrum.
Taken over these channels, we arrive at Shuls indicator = 0.234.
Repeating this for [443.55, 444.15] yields 0.229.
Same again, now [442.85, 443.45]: 0.225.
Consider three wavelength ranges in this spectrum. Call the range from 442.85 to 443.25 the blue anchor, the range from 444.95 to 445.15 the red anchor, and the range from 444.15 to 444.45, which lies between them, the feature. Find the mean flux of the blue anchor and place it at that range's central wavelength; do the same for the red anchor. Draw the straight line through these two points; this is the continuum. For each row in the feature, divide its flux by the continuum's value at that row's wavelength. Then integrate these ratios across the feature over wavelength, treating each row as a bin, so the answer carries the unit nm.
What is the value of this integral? 0.294 nm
